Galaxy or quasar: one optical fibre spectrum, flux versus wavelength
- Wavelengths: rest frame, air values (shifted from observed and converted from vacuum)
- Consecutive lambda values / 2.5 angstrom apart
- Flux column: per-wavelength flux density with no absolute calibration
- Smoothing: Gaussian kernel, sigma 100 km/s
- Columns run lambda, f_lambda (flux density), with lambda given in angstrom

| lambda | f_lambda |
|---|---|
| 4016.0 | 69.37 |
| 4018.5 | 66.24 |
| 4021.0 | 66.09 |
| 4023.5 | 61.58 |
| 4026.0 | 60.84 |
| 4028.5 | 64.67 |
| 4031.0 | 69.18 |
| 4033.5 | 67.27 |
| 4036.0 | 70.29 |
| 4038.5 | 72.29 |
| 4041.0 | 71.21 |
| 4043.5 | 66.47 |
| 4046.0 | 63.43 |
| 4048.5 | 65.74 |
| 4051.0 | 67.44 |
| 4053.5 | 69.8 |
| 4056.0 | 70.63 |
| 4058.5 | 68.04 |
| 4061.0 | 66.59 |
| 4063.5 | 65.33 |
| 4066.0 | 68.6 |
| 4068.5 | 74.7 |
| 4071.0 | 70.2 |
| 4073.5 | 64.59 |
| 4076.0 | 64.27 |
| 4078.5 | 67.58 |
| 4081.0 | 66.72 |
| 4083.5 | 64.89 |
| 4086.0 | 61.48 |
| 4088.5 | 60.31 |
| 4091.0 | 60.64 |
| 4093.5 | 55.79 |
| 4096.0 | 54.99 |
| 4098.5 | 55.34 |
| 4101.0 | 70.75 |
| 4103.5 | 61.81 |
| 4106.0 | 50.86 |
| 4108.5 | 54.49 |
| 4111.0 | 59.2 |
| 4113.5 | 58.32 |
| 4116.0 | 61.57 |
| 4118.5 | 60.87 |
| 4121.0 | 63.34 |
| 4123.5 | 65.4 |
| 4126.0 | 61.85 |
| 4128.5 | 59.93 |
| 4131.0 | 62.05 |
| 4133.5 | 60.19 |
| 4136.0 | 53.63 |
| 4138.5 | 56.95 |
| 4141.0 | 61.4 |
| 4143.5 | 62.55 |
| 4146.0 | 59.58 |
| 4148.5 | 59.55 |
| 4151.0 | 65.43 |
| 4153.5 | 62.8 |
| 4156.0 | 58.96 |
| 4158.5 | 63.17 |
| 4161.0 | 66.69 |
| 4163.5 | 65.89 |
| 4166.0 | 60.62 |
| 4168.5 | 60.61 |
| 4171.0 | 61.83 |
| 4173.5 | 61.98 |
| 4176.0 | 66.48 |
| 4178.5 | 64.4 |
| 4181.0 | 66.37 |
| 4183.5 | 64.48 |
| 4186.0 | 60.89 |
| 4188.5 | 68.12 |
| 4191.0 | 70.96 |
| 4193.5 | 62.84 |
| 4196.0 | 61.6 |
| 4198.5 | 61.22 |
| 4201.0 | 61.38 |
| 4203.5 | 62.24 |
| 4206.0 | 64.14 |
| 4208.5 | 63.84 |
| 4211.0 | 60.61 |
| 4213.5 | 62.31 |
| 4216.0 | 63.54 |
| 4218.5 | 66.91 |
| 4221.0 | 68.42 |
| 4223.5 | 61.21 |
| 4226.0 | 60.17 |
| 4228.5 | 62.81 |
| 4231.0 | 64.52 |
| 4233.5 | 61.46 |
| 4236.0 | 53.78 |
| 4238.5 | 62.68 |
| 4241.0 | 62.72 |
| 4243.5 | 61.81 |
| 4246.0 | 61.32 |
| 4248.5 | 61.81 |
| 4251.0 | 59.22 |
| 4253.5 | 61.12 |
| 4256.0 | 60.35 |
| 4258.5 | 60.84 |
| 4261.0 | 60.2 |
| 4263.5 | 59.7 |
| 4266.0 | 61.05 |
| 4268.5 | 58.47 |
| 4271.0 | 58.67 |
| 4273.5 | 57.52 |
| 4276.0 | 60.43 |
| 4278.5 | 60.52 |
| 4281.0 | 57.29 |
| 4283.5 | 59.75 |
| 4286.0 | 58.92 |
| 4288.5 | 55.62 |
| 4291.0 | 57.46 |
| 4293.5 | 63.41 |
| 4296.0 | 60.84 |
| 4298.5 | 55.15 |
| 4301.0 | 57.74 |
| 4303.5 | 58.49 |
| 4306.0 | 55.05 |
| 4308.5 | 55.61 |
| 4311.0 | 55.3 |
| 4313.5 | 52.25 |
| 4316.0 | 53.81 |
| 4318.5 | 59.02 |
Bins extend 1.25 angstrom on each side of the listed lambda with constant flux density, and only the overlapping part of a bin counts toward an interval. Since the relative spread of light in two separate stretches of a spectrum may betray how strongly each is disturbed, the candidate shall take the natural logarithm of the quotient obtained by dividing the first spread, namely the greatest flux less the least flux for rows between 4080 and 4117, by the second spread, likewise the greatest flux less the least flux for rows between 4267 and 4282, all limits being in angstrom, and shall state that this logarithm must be 1.8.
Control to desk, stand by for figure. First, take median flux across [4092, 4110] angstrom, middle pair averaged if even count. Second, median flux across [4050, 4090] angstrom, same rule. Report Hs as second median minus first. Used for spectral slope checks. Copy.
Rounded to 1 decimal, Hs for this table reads 11.7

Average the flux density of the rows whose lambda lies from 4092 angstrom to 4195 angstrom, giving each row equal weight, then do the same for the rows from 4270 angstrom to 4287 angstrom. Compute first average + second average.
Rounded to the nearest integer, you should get 121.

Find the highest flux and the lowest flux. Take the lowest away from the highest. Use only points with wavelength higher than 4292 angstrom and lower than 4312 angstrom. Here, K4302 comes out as 8.36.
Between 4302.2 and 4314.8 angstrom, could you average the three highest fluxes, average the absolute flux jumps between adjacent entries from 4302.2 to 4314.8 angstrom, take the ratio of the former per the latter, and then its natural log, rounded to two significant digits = 3.4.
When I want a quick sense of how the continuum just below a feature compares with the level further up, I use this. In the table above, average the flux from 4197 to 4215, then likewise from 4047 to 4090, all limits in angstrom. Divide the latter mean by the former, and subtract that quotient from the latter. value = 66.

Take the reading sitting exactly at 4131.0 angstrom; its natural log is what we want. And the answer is 4.13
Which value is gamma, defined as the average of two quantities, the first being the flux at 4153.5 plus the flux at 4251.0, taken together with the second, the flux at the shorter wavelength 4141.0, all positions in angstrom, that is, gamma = 91.7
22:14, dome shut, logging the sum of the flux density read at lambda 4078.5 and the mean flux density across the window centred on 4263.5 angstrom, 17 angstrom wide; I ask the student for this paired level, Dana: 127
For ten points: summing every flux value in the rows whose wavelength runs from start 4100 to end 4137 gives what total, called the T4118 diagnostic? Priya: 904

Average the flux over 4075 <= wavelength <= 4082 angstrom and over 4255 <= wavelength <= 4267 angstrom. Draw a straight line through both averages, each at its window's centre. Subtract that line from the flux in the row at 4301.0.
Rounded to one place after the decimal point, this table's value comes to -1.4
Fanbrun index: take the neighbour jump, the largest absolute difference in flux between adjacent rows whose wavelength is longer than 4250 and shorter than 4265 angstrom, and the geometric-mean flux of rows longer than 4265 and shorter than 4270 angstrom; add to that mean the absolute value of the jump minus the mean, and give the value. 118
